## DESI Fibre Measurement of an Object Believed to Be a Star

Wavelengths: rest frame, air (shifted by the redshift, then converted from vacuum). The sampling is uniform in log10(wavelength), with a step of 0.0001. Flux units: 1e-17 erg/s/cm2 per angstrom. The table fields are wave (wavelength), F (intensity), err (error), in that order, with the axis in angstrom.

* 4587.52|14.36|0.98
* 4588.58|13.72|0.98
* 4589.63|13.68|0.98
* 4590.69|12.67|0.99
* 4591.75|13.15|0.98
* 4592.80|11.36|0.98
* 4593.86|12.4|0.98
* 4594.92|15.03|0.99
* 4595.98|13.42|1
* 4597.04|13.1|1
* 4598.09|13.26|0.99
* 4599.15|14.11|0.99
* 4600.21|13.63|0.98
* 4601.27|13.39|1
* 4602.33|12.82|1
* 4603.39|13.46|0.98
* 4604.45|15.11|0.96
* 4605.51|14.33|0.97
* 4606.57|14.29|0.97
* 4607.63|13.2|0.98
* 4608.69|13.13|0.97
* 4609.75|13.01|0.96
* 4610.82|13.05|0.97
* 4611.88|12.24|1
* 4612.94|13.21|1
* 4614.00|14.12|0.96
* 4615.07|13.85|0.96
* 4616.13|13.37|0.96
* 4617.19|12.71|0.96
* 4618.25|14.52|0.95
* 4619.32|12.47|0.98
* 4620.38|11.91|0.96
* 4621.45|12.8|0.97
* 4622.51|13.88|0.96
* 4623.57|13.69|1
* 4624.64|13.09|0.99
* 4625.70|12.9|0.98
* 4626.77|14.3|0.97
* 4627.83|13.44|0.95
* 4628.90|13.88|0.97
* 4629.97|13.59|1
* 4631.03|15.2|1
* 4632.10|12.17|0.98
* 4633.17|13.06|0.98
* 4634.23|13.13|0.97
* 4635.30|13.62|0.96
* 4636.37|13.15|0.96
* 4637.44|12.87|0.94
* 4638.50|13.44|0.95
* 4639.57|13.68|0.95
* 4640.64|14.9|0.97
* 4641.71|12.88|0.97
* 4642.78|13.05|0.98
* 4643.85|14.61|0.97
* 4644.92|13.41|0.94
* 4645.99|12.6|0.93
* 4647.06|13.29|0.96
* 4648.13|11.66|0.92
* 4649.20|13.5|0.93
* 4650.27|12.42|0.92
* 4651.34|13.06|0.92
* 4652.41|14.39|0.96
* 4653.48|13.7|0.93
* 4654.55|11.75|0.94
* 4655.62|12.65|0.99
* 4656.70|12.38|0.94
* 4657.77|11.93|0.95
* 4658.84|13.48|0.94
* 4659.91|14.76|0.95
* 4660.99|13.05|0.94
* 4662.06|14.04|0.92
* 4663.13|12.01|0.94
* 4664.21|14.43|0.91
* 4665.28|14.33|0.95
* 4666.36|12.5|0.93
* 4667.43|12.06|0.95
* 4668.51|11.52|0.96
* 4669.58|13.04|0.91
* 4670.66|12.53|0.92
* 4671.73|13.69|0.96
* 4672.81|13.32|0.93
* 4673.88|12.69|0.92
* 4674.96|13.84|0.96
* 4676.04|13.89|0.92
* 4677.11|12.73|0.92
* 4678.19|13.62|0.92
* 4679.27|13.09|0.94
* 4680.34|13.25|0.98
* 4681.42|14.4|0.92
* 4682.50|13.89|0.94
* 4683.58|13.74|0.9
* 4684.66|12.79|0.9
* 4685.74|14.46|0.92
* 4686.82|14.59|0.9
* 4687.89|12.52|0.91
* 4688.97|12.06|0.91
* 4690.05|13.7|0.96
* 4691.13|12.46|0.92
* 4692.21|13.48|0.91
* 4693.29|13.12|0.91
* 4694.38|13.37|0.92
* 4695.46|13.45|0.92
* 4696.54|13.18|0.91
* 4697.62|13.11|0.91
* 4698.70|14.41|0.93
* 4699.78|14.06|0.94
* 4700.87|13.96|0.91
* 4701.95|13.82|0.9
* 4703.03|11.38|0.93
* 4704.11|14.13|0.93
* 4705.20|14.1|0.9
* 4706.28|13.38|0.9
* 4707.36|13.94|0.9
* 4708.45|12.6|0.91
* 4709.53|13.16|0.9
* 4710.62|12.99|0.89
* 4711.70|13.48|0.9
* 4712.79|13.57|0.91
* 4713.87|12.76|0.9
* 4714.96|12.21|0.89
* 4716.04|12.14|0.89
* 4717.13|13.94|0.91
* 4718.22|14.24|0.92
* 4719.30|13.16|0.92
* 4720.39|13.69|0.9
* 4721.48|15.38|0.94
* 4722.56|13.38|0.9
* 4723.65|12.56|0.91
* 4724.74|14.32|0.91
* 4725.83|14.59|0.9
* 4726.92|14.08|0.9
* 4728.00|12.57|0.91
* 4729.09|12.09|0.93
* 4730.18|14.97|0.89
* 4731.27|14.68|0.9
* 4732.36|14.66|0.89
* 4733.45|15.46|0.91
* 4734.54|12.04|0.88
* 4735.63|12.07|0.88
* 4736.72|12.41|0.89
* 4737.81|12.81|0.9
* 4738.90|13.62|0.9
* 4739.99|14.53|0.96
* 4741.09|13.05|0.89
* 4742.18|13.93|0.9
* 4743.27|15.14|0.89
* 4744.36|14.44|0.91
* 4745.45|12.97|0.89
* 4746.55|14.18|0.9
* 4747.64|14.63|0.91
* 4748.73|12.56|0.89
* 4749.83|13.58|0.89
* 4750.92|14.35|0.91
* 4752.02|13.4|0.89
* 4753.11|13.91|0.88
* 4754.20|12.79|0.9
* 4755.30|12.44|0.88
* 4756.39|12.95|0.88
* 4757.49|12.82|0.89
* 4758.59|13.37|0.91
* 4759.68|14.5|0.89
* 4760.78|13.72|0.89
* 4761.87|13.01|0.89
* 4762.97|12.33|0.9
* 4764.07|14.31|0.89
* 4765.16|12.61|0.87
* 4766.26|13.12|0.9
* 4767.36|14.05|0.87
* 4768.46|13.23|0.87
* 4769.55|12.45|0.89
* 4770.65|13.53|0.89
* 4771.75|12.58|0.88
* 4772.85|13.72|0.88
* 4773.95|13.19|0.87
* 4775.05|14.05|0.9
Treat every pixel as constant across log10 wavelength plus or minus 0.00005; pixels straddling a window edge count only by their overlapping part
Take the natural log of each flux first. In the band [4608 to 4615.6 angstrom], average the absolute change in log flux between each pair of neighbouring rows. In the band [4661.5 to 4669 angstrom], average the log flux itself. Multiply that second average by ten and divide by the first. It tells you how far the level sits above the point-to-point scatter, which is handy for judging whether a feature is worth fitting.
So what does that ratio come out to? 644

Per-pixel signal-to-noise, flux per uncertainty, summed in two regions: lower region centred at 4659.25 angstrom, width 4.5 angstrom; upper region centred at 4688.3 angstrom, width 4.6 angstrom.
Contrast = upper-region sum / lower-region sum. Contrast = 1.02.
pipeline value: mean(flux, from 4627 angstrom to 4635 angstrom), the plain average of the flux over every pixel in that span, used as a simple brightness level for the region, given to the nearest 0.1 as 13.5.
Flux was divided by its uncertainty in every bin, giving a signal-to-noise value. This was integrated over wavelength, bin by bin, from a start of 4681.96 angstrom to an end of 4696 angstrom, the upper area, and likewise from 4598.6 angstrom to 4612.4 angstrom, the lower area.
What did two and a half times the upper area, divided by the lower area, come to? 2.68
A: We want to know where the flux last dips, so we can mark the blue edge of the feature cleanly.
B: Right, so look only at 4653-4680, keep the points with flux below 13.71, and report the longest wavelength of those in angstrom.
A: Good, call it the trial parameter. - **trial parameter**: 4679.27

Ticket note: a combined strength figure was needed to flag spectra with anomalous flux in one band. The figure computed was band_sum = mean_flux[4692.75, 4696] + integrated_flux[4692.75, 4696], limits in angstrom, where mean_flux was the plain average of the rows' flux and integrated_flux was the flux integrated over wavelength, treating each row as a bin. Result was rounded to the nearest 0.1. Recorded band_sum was 56.5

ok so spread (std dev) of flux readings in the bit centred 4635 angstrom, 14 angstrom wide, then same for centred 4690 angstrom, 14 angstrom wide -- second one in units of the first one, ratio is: 0.90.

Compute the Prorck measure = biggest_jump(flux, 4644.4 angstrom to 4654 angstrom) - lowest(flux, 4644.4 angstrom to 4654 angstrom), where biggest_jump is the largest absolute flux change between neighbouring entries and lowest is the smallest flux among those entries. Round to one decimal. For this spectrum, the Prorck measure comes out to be -9.8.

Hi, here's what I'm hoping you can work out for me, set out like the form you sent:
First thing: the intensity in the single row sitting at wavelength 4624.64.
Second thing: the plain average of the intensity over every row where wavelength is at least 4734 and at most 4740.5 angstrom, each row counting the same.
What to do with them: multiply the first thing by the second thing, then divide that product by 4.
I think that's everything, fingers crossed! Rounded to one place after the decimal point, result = 42.3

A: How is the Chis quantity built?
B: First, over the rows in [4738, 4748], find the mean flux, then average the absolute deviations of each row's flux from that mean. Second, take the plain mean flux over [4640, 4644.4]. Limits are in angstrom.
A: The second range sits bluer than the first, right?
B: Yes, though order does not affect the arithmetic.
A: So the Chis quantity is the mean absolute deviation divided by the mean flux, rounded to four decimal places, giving 0.0425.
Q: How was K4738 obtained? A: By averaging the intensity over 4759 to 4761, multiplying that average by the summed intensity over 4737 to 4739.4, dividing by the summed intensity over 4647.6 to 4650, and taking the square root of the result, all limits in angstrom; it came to 3.85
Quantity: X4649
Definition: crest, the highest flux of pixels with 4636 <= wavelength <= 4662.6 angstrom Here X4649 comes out 14.9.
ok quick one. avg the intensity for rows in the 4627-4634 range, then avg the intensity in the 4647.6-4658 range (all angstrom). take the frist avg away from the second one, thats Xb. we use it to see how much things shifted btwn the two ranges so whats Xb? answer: -0.81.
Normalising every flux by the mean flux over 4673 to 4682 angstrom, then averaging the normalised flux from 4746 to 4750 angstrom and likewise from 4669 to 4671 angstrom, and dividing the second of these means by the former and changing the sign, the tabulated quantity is -0.93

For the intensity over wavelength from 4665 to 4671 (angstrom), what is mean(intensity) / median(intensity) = 1.01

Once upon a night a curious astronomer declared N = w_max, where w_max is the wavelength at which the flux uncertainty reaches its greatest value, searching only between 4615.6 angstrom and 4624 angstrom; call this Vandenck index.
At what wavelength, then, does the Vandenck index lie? 4623.57 angstrom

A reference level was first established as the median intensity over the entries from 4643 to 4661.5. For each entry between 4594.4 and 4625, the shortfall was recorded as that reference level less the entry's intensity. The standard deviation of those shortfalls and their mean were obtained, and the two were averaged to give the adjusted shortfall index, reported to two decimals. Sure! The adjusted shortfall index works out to 0.18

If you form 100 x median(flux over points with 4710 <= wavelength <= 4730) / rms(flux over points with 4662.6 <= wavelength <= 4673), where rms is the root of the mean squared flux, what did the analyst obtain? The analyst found 103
